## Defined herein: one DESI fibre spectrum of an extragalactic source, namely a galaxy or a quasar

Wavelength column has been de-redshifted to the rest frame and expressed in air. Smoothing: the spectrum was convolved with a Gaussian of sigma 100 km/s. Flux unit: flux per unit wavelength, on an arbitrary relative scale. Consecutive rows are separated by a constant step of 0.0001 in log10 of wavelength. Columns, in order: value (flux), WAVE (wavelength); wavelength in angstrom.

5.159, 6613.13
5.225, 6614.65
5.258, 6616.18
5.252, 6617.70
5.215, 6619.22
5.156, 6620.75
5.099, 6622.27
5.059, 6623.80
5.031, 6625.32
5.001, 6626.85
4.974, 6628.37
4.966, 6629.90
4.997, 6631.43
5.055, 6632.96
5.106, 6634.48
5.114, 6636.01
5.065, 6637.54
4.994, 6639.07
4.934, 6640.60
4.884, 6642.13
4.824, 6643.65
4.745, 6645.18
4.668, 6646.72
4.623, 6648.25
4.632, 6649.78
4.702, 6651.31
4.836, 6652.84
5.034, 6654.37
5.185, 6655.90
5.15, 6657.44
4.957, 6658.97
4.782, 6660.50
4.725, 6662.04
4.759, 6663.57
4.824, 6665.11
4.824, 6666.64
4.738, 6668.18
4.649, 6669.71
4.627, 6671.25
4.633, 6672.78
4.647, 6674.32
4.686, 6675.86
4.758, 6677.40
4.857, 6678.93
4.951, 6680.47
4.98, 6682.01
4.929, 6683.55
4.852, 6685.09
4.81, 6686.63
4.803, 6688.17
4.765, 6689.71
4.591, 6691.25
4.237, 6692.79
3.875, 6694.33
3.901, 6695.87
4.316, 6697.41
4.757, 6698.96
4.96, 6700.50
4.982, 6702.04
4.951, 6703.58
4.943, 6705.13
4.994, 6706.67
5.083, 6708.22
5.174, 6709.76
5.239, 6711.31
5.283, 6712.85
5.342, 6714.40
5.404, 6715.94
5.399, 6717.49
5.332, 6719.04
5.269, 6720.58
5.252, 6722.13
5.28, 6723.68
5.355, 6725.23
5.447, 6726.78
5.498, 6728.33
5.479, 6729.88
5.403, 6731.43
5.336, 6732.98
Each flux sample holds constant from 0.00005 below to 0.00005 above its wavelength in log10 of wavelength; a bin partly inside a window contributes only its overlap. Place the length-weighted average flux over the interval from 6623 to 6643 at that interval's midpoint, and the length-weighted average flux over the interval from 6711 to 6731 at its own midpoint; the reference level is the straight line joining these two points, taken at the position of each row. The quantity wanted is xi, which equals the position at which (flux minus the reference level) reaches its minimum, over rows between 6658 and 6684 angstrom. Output 6671.25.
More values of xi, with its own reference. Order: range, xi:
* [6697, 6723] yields 6697.41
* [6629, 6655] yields 6648.25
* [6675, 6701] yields 6694.33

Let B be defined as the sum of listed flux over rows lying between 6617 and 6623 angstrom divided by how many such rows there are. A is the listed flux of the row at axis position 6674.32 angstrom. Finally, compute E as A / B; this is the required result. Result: 0.90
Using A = 4.647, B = 5.18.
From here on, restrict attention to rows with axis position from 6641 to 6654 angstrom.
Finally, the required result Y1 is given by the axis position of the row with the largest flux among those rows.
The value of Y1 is 6642.13 angstrom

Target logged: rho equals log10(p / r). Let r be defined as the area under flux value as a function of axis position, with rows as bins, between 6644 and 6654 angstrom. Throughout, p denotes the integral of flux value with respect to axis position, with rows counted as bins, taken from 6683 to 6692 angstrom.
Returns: -0.04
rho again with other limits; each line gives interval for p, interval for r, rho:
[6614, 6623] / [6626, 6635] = 0.02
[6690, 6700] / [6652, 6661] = -0.02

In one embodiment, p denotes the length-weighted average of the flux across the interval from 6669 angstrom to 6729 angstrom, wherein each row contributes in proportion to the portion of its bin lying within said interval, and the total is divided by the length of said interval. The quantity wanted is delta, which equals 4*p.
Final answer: 19.7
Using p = 4.92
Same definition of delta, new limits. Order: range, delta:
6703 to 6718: 20.7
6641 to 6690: 19.2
